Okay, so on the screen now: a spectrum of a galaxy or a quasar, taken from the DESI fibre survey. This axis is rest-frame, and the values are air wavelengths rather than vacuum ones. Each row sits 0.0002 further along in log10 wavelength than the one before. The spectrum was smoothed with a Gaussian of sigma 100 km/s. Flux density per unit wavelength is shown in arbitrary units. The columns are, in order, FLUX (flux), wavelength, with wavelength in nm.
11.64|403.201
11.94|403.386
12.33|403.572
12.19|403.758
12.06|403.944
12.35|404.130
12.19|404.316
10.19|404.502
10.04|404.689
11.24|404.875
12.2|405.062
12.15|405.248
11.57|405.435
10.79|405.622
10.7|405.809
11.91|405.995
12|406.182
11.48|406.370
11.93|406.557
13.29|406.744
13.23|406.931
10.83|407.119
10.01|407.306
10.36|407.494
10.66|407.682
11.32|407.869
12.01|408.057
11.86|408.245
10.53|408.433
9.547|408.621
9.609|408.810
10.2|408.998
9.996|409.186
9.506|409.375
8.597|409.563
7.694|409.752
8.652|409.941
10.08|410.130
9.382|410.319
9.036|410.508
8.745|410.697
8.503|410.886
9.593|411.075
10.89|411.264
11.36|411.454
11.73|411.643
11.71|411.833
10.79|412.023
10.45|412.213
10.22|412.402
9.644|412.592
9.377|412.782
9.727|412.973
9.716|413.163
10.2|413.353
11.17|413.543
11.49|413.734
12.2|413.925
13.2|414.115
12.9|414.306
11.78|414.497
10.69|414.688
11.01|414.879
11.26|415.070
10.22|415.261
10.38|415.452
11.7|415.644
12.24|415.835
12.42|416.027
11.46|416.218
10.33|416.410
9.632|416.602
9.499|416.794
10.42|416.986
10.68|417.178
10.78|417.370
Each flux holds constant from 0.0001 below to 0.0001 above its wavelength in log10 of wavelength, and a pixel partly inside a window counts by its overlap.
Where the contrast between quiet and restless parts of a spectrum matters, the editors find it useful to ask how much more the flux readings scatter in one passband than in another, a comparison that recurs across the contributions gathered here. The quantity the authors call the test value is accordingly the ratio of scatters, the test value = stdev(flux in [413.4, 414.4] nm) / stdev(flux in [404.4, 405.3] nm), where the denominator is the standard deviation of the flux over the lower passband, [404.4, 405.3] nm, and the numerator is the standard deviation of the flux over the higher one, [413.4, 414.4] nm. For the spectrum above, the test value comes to 0.85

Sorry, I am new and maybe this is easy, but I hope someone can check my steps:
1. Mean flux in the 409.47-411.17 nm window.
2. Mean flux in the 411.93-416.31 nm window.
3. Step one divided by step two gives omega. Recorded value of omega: 0.81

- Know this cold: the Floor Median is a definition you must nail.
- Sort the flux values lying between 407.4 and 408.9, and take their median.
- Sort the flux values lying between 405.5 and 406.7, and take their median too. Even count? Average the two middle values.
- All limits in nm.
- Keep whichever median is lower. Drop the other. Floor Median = 10.6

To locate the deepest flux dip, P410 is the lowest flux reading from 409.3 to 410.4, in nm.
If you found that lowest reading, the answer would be 7.694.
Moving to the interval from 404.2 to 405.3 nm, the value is 10.04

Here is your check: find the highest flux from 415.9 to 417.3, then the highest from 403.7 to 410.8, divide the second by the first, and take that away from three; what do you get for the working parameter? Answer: 1.93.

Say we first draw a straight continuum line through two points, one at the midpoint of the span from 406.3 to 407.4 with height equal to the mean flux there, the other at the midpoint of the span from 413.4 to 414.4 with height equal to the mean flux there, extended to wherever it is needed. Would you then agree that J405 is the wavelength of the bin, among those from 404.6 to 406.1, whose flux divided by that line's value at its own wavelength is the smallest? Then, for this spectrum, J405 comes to 404.689 nm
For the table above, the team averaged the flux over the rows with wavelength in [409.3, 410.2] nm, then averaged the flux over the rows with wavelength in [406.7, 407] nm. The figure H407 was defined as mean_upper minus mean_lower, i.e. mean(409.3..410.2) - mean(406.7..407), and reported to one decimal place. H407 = -4.4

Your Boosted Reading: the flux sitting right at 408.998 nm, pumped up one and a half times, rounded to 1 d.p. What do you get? 15.3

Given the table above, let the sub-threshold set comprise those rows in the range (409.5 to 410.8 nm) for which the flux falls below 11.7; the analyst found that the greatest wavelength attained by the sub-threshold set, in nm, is 410.697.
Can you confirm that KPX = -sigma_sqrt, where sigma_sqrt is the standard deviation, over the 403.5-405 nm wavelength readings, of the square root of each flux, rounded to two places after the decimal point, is -0.14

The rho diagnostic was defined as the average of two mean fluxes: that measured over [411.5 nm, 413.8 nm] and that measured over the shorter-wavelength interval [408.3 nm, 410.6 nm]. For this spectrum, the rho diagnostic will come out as 10.0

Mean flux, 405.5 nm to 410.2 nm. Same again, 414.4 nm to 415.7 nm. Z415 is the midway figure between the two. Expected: 10.8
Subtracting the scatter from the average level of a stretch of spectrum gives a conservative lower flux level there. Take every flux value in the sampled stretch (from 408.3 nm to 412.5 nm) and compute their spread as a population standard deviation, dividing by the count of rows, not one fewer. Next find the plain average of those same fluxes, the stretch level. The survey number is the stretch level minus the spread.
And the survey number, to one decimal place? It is 8.8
